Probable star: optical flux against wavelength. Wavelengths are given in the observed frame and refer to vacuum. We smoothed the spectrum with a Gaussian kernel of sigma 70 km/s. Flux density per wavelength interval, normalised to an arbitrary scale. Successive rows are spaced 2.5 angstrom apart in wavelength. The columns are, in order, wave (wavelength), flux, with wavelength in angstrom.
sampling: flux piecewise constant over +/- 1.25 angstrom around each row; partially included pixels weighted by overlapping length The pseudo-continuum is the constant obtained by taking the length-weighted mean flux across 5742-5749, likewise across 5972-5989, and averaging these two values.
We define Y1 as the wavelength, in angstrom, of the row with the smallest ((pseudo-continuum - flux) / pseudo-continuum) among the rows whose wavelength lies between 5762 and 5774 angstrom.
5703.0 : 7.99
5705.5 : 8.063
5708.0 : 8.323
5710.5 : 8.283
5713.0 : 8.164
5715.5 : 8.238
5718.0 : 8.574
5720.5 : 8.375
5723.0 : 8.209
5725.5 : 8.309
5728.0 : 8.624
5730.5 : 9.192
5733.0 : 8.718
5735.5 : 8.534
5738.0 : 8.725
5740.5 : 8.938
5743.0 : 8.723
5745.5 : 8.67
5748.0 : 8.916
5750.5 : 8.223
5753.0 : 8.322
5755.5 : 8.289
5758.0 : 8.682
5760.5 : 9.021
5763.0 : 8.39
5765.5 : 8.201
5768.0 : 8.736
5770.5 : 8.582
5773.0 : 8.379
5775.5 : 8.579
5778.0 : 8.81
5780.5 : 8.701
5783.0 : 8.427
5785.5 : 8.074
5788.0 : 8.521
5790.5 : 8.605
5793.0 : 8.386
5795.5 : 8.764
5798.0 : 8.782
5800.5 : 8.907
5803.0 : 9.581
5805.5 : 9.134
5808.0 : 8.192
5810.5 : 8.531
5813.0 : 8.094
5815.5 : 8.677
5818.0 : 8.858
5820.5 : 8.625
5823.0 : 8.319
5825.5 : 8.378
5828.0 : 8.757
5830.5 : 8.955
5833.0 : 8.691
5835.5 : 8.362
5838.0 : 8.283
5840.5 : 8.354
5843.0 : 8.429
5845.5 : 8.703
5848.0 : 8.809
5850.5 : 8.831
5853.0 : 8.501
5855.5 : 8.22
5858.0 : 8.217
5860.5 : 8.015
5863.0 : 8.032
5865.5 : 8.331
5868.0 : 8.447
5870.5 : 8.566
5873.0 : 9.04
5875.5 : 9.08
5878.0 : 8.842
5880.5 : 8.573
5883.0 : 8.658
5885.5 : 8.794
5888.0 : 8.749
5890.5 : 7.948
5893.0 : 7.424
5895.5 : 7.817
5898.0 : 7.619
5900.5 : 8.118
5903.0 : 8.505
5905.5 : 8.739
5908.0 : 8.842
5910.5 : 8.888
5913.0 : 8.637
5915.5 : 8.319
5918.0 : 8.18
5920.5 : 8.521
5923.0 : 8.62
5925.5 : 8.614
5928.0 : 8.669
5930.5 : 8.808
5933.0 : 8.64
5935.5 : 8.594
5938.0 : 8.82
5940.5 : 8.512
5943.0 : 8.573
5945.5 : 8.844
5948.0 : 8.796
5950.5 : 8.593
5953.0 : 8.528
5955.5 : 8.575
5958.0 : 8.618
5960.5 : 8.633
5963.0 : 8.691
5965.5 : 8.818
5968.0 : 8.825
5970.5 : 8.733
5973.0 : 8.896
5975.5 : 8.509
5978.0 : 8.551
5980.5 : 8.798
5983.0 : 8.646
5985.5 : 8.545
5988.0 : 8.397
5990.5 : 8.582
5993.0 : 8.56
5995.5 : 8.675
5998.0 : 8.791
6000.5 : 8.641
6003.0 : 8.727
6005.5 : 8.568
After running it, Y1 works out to 5768.0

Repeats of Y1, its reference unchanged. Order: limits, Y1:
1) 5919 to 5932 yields 5930.5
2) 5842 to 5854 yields 5850.5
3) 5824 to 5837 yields 5830.5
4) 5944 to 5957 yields 5945.5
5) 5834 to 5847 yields 5845.5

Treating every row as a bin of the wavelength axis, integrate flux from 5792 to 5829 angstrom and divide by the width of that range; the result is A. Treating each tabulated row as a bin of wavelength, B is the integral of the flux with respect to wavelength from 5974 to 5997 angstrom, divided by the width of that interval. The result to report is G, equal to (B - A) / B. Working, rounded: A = 8.67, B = 8.59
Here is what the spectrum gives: -0.009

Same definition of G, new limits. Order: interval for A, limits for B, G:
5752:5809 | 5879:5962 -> -0.012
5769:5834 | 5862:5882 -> -0.001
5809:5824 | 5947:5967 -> 0.016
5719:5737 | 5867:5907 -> -0.016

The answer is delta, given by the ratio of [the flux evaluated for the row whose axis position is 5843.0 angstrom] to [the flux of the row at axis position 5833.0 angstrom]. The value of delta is 0.97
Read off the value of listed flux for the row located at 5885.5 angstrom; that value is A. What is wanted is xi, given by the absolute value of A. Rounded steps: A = 8.794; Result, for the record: 8.79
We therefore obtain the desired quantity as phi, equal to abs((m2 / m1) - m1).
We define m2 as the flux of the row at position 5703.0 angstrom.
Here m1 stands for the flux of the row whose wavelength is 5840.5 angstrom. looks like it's 7.4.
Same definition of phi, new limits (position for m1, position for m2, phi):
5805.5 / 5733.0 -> 8.2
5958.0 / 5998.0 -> 7.6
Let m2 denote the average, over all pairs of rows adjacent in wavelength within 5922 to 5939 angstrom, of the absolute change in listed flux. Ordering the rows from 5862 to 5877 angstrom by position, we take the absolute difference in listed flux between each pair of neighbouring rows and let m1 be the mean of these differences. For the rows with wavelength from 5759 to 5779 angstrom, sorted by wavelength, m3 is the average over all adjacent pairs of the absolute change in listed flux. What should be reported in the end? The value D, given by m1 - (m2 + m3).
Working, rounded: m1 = 0.21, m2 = 0.11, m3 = 0.31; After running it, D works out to -0.20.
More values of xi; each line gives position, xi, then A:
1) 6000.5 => 8.64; 8.641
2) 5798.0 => 8.78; 8.782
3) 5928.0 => 8.67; 8.669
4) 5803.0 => 9.58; 9.581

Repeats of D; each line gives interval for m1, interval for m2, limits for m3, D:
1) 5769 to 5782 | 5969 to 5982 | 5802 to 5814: -0.57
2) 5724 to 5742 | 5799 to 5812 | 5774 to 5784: -0.48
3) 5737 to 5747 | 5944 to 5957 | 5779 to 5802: -0.17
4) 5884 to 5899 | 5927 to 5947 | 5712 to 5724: 0.02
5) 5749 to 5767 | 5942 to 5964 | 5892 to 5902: -0.18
